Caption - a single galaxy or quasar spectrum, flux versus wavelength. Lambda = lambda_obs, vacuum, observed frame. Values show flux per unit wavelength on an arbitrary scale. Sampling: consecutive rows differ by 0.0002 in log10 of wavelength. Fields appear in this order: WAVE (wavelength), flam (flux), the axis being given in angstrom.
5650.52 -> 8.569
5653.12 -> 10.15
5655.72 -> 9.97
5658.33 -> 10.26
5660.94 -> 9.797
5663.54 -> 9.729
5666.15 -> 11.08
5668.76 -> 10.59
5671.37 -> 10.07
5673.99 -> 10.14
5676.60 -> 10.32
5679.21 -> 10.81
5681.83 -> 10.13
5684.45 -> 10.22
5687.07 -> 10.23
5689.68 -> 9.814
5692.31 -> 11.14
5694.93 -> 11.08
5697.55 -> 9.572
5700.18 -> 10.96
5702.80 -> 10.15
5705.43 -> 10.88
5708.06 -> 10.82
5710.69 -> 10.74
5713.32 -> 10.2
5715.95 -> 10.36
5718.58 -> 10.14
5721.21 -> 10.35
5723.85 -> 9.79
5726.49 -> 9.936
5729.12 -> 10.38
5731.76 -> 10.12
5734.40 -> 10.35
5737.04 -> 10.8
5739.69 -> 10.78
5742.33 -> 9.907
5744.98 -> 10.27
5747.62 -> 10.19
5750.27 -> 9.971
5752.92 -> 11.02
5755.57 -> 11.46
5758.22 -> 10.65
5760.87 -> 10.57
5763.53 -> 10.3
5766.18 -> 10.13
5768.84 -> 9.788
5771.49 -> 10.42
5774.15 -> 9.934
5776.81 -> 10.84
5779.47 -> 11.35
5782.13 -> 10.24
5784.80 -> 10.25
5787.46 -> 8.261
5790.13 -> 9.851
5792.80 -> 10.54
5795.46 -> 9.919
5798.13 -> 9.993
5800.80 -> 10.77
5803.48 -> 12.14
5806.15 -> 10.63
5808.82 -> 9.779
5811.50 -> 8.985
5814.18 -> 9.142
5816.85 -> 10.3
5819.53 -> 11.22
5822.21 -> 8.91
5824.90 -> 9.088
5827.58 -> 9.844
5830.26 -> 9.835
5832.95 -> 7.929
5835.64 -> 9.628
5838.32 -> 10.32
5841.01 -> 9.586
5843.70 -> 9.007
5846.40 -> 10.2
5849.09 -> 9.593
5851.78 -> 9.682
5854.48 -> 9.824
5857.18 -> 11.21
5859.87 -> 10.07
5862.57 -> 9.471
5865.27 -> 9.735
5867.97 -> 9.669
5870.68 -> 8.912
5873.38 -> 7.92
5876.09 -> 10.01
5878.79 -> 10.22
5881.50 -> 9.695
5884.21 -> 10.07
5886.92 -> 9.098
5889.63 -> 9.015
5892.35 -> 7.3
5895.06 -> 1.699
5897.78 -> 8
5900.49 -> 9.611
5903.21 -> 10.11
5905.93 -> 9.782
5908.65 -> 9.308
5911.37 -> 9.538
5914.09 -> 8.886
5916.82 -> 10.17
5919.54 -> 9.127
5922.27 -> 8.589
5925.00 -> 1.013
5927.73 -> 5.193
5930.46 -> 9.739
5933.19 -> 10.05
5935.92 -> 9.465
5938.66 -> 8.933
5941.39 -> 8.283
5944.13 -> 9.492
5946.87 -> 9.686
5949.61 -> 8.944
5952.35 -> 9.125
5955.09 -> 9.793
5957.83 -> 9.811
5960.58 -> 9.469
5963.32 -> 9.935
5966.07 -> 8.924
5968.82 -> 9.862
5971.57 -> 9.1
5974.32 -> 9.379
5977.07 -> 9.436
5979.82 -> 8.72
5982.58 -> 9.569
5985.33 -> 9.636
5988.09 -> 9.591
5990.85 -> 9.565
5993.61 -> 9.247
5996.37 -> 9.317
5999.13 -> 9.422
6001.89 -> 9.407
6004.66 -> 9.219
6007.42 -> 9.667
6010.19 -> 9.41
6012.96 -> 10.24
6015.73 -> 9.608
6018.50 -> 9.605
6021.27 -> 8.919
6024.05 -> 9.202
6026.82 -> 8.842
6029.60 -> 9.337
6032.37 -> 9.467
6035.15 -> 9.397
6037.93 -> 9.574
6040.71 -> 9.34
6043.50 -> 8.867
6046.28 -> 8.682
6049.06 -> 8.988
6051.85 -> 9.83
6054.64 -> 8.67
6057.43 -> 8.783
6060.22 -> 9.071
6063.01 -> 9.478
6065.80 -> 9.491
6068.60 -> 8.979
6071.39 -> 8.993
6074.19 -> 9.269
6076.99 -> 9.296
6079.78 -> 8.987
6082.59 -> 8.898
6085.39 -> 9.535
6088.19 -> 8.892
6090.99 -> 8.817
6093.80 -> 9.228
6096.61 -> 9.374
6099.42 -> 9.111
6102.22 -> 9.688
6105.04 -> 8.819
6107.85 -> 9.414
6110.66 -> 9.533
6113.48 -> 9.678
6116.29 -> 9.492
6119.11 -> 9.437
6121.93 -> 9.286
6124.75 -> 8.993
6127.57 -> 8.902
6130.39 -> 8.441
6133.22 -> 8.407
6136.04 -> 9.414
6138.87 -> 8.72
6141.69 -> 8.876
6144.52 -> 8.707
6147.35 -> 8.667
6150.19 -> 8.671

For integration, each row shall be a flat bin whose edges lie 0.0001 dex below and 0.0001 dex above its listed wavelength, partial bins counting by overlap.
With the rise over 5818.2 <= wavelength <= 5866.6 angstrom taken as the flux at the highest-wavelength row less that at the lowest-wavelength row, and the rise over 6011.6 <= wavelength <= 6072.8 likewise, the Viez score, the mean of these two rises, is -1.4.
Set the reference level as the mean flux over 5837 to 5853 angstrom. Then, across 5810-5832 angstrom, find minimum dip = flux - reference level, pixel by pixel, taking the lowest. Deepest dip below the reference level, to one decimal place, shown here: -0.8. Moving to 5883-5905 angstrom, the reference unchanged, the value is -8.0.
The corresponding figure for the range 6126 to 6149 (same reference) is -1.3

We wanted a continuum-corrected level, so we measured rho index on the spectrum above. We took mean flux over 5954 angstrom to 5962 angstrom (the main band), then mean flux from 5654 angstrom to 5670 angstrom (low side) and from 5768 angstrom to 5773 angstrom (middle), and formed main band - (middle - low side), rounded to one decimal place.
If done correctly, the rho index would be 9.8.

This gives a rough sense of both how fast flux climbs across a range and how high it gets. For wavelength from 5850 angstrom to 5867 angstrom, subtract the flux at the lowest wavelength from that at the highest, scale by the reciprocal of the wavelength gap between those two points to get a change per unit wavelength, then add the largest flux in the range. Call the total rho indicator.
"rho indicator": 11.2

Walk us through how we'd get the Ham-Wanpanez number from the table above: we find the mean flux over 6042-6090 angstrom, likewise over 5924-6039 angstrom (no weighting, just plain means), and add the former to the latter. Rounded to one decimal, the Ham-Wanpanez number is 18.2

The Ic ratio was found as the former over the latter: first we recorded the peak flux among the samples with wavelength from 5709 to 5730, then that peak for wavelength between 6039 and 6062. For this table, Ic 1.09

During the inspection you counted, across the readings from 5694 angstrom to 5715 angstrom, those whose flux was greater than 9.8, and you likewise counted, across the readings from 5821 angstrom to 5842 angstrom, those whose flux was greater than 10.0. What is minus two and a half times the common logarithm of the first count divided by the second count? -2.1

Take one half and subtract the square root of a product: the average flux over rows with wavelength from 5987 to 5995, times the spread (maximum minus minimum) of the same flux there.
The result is -1.3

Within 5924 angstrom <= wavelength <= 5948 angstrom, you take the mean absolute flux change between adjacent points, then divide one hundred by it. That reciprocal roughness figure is 66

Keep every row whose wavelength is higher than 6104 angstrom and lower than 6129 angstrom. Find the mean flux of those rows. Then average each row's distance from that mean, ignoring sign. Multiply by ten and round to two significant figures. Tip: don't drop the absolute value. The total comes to 2.5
